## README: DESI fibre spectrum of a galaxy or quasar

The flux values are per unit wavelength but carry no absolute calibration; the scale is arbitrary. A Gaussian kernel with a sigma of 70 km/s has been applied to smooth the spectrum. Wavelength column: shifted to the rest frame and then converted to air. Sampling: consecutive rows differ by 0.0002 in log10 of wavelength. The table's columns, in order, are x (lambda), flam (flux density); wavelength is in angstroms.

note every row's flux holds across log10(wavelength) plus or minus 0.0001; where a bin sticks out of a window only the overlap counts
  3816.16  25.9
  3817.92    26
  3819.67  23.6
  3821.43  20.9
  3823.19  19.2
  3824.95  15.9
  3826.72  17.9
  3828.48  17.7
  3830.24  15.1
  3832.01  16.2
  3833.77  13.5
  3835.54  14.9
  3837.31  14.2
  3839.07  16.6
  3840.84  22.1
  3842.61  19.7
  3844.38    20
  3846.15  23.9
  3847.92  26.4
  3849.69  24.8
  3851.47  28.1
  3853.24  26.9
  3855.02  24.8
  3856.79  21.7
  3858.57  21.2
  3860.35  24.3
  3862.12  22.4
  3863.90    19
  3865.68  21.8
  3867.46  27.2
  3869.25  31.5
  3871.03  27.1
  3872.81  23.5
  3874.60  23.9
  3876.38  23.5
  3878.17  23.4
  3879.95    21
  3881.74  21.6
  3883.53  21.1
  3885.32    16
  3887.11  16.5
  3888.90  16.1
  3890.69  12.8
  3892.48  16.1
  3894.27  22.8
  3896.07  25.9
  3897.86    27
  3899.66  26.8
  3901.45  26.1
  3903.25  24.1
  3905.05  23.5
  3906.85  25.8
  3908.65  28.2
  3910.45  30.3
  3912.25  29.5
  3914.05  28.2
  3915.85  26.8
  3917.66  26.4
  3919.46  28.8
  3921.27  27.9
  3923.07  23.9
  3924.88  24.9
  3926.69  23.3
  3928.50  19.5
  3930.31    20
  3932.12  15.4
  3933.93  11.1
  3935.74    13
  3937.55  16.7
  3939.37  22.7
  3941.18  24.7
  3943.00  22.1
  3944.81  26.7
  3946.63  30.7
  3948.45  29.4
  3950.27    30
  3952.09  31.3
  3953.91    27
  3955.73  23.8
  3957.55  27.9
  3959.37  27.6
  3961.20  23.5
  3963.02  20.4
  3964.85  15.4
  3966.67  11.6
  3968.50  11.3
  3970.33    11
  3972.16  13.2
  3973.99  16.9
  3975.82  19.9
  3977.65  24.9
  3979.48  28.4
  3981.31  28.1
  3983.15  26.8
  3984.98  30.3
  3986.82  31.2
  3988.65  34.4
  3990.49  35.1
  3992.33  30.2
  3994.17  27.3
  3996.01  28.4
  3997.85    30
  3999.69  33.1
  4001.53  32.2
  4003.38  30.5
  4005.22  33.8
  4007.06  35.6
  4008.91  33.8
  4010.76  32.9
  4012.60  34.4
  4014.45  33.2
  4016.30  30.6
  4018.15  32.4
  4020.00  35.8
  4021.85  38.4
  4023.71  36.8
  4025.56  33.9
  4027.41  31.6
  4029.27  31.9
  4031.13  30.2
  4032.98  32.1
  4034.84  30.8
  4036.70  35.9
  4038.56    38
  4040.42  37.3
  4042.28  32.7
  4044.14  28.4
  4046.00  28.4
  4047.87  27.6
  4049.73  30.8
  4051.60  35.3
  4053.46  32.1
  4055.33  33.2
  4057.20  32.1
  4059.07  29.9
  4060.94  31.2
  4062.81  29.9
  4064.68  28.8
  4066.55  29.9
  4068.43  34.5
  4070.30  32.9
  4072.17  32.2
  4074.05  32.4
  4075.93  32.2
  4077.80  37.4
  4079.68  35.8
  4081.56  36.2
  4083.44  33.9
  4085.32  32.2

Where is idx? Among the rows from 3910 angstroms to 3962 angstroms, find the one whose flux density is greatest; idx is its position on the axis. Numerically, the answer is 3952.09 angstroms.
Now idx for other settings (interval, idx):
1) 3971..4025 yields 4021.85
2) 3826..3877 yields 3869.25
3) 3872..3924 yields 3910.45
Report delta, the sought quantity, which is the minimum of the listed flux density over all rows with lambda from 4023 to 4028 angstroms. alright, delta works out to 31.6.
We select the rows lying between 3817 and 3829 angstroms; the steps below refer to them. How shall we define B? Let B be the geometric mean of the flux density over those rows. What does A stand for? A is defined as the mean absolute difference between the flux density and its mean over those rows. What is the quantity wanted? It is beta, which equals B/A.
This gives 7.0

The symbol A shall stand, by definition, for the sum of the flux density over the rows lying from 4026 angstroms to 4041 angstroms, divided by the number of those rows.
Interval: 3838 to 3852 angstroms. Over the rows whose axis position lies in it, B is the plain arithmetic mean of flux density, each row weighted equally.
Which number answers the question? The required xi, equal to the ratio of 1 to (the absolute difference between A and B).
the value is 0.09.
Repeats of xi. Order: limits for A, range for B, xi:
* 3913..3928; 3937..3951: 1.11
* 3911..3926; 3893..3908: 0.56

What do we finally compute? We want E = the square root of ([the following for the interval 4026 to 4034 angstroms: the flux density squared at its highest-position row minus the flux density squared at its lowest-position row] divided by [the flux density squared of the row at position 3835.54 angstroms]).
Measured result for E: 0.4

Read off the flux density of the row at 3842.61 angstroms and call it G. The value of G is 19.7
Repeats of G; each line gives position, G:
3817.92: 26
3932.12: 15.4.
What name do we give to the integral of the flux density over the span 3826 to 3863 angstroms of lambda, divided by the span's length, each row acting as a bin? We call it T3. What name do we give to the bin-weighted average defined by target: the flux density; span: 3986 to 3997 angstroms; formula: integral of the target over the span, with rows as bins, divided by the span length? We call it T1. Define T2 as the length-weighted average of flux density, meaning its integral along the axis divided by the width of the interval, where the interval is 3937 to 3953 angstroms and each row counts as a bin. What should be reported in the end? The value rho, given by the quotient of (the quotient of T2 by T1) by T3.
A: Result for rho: 0.041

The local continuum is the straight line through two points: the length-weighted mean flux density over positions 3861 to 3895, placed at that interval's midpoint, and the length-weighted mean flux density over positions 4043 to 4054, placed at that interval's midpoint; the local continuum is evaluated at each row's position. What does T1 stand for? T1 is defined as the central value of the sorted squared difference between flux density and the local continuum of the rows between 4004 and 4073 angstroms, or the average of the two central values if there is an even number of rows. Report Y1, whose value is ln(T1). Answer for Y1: 1.8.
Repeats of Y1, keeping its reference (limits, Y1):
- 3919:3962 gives 2.5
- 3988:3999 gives 1.8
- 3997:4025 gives 3.3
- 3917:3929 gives 2.1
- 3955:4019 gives 2.9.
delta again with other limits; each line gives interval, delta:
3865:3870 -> 21.8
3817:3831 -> 15.1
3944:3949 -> 26.7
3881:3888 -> 16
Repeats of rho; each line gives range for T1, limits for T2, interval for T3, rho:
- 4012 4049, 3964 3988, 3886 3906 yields 0.029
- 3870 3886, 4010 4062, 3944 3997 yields 0.058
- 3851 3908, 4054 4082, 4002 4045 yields 0.042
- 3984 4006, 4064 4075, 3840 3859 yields 0.043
